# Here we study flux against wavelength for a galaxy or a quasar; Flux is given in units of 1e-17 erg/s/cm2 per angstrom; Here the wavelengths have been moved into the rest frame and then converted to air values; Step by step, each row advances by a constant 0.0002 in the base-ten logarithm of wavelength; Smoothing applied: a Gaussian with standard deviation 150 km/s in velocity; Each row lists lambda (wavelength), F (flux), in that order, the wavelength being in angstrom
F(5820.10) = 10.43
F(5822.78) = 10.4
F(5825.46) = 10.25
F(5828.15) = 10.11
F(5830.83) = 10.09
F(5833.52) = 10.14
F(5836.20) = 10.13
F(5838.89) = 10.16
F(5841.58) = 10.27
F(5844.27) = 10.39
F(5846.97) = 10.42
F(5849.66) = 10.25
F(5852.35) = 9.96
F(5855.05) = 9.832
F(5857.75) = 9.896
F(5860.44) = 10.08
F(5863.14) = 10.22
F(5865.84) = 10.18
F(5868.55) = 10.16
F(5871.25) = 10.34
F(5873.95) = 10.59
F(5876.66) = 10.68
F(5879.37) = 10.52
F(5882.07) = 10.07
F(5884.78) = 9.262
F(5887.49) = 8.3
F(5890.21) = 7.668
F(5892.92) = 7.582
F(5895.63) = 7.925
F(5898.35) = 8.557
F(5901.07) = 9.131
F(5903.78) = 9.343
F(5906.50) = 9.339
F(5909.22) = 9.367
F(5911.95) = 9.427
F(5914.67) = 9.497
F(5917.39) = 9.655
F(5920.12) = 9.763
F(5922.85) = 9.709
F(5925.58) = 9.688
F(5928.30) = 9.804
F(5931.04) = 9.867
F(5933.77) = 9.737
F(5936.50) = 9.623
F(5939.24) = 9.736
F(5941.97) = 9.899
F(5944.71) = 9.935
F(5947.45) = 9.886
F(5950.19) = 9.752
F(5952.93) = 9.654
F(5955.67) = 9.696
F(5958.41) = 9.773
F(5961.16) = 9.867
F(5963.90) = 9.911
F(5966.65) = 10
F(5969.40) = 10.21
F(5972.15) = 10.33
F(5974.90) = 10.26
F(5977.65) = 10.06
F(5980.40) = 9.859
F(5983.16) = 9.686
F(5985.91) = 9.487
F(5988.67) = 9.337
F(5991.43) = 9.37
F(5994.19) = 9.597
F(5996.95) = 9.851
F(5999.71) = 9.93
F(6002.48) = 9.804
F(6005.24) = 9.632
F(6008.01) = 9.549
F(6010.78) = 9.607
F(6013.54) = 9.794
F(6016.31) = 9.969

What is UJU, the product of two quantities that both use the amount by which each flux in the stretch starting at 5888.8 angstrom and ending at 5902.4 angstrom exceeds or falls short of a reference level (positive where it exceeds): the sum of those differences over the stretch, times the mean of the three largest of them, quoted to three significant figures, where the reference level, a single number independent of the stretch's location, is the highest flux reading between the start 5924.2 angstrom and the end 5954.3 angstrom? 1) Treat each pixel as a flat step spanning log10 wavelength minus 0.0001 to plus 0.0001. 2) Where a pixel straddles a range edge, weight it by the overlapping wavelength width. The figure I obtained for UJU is 12.3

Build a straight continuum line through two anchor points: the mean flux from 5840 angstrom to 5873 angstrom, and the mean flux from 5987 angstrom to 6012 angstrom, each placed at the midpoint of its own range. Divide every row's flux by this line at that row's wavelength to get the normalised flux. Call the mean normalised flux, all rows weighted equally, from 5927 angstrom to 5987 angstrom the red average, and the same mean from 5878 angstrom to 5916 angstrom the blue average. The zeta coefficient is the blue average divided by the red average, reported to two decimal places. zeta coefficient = 0.89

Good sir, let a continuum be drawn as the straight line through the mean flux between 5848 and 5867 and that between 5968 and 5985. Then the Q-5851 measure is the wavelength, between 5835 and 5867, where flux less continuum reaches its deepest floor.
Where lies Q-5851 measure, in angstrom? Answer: 5855.05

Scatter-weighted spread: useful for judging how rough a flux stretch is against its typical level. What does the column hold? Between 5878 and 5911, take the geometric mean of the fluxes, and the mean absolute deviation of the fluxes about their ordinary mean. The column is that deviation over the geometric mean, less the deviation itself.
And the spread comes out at -0.68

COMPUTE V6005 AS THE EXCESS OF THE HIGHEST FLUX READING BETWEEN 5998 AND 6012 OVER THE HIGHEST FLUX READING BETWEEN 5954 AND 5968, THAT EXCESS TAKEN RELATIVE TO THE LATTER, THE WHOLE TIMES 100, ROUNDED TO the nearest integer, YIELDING -1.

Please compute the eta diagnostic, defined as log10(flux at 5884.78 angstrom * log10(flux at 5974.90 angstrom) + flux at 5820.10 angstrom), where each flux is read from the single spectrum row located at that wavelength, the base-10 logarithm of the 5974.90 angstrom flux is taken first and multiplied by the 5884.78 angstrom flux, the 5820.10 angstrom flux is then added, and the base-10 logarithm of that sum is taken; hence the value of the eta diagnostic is 1.297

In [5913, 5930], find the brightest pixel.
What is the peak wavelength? 5928.30 angstrom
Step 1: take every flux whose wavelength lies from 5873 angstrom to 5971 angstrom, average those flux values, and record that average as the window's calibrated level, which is 9.5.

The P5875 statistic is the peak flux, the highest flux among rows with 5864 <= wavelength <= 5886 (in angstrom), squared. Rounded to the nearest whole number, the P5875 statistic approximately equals 114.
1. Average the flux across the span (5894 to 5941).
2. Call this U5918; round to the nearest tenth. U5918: 9.4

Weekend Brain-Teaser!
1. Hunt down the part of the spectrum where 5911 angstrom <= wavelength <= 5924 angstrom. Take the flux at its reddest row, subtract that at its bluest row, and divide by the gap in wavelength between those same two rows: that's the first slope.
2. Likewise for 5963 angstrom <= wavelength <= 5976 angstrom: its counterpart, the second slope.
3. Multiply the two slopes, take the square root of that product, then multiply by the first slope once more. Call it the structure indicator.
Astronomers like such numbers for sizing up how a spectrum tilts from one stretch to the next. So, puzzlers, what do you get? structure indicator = 0.0007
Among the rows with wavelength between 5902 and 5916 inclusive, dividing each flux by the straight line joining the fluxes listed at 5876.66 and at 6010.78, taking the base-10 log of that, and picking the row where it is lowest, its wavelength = 5903.78 angstrom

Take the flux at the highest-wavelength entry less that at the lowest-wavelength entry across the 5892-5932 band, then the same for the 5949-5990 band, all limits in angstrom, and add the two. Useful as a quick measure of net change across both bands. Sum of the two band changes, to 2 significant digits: 1.9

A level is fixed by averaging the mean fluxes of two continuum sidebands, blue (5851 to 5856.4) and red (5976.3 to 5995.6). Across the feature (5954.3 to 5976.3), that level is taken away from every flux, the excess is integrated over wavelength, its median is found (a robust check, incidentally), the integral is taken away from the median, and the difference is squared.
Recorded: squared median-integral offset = 27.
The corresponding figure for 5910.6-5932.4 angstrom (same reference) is 3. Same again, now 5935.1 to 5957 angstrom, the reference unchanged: 0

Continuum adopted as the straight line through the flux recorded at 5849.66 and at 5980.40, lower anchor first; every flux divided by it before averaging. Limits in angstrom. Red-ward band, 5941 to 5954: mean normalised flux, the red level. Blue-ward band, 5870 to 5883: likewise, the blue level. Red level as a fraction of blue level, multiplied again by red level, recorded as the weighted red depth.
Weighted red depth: 0.95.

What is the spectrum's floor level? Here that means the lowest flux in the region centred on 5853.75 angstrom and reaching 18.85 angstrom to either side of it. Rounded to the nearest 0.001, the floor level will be 9.832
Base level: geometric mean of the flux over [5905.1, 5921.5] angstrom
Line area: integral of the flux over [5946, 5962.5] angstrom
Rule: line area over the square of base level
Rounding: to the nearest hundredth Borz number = 1.78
